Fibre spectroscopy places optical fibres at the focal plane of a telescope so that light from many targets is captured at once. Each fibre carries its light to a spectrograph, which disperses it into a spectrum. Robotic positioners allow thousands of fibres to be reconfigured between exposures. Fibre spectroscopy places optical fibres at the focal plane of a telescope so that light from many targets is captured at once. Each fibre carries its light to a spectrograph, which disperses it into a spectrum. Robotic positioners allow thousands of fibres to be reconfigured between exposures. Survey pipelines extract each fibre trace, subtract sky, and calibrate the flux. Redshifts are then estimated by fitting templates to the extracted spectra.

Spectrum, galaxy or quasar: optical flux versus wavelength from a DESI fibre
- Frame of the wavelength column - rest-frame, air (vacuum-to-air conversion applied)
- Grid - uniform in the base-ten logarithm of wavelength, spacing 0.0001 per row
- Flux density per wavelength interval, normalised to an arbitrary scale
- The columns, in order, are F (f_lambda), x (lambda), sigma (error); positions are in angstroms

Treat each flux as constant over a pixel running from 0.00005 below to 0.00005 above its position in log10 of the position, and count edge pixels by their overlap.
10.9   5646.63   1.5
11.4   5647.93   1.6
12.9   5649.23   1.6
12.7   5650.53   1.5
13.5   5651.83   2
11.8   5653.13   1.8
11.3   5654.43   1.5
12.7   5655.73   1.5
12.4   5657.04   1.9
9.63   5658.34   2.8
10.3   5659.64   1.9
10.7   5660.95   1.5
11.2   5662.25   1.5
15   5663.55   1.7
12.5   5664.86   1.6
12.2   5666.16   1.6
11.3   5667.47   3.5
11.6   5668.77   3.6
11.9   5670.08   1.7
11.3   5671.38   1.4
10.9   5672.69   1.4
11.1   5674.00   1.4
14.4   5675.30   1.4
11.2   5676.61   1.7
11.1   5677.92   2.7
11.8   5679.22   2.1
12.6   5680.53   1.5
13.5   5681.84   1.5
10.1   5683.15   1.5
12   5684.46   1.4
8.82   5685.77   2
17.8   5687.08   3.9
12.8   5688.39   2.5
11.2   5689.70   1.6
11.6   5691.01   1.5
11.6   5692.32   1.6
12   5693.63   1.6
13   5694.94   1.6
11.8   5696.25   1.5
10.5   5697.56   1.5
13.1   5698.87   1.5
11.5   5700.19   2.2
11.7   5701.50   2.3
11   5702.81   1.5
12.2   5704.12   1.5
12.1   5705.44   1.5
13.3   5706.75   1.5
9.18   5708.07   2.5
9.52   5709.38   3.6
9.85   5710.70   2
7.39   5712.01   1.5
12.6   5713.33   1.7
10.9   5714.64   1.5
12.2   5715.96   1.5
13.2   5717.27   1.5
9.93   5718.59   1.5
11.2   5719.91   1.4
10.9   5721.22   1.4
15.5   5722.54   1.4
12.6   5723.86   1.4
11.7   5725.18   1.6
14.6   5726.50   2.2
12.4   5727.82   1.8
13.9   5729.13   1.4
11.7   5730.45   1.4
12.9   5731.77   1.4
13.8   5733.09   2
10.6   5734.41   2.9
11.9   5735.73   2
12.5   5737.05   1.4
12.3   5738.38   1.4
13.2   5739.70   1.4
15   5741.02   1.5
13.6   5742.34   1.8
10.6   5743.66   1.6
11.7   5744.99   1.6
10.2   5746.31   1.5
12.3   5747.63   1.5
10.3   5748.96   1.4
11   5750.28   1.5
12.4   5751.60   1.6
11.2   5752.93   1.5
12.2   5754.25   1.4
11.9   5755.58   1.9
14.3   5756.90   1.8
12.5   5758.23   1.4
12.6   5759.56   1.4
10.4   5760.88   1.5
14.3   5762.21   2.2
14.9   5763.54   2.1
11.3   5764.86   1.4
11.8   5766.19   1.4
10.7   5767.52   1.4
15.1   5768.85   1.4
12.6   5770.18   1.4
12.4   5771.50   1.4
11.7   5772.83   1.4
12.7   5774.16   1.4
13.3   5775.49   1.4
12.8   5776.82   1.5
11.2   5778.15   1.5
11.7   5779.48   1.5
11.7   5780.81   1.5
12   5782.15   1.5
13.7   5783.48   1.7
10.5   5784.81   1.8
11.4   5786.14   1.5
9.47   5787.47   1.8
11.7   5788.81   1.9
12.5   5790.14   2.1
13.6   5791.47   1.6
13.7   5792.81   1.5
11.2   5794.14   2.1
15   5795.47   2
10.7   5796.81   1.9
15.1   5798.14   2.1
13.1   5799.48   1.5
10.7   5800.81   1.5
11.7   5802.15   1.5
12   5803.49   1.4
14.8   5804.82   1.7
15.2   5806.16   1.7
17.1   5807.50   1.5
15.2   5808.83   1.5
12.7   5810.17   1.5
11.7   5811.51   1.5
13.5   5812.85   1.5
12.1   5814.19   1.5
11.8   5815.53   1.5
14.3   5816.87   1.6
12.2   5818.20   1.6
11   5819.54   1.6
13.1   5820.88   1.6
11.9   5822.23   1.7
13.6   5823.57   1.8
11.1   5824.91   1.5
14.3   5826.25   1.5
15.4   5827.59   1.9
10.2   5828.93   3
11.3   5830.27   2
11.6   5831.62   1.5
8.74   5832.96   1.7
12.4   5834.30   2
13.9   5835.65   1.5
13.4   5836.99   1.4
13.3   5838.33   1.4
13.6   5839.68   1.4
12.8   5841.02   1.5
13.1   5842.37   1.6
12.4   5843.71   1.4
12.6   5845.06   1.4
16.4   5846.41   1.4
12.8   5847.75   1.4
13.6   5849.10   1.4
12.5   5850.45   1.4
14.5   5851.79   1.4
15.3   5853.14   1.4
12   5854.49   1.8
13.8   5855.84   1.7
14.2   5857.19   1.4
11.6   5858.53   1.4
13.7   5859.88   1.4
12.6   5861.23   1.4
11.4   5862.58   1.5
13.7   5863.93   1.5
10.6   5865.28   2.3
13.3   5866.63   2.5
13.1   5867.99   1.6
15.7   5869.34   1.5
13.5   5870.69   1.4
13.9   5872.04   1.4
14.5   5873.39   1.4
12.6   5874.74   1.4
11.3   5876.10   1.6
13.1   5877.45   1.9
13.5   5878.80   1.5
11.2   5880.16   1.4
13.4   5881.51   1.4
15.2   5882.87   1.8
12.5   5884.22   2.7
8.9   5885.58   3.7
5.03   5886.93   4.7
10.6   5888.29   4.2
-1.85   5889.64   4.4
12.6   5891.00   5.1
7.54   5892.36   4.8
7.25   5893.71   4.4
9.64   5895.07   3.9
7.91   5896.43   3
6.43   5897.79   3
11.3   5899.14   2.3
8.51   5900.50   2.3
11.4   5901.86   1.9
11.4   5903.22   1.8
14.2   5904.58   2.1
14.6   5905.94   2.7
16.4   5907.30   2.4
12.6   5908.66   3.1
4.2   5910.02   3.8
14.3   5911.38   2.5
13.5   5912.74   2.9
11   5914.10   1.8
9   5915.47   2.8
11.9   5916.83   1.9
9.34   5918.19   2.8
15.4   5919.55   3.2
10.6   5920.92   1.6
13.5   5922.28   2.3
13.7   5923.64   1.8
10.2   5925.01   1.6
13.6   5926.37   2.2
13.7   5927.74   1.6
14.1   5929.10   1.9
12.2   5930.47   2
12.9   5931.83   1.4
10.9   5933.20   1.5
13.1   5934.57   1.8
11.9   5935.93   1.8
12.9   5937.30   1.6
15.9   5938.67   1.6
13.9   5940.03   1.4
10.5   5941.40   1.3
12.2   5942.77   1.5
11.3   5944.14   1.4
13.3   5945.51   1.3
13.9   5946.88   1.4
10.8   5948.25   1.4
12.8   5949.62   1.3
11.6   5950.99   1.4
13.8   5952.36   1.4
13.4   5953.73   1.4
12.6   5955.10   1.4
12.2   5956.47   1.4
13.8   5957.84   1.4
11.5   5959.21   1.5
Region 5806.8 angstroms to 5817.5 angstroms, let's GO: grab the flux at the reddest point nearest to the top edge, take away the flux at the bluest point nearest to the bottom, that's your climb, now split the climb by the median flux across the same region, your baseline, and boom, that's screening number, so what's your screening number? -0.21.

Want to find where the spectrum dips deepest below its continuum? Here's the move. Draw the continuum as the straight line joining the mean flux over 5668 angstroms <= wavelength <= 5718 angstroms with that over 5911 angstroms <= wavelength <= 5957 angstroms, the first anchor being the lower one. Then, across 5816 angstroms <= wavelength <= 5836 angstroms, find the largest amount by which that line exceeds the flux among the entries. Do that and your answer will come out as 3.4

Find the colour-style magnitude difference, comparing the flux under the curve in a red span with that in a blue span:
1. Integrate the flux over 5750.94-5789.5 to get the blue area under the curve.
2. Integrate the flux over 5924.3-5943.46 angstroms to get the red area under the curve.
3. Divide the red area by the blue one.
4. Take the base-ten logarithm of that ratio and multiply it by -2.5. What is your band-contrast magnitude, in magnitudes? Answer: 0.7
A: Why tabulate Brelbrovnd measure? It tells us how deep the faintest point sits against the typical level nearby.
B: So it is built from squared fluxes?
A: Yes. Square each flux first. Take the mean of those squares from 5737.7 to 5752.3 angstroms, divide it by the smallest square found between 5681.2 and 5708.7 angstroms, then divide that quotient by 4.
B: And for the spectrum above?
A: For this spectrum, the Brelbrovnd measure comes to 0.47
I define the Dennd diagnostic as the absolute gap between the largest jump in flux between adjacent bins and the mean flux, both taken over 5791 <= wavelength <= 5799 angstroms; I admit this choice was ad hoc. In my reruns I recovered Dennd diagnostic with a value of 8.8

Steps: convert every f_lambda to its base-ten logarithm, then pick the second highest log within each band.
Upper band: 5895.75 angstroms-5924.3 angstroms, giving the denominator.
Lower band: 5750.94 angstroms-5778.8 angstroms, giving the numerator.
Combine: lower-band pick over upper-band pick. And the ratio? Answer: 0.99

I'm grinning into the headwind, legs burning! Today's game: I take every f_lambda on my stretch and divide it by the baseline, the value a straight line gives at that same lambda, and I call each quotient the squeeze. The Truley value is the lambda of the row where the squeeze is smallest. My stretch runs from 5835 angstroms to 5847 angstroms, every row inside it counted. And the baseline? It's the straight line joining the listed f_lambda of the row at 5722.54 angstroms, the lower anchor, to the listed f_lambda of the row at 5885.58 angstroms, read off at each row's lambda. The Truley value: 5843.71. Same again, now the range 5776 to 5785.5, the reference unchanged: 5784.81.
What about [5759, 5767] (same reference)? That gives 5760.88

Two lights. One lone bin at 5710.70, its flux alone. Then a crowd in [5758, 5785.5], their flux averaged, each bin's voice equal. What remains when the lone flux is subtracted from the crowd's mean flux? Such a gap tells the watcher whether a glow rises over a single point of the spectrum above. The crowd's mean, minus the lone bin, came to 2.5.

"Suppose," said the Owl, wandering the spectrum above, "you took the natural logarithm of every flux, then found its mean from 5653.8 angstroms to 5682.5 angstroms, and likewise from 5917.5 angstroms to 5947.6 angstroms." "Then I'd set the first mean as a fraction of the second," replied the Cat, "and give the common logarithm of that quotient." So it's -0.011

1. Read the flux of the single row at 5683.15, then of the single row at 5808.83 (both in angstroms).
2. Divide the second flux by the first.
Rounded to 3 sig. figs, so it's 1.50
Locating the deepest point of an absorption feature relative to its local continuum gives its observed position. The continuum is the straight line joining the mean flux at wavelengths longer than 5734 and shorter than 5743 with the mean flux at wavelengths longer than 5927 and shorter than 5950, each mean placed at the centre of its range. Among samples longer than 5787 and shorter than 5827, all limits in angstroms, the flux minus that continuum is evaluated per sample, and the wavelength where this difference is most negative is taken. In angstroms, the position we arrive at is 5787.47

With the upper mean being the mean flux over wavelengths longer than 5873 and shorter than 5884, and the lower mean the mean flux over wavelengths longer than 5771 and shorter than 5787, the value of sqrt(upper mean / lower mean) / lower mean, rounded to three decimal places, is 0.086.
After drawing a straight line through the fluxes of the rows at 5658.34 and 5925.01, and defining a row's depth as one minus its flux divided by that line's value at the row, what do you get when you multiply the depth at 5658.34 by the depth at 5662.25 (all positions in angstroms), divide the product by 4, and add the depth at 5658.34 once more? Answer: 0.0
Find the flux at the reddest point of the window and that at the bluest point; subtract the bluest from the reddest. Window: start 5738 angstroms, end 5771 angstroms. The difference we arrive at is 0.3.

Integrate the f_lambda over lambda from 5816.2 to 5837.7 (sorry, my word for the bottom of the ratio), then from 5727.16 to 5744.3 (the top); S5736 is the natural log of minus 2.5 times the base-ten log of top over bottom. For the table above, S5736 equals -1.5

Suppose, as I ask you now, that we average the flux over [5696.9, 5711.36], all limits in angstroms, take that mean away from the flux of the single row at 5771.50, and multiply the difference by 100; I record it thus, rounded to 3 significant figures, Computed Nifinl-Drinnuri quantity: 113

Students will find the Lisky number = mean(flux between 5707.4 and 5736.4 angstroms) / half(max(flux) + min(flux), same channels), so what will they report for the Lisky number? 1.03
